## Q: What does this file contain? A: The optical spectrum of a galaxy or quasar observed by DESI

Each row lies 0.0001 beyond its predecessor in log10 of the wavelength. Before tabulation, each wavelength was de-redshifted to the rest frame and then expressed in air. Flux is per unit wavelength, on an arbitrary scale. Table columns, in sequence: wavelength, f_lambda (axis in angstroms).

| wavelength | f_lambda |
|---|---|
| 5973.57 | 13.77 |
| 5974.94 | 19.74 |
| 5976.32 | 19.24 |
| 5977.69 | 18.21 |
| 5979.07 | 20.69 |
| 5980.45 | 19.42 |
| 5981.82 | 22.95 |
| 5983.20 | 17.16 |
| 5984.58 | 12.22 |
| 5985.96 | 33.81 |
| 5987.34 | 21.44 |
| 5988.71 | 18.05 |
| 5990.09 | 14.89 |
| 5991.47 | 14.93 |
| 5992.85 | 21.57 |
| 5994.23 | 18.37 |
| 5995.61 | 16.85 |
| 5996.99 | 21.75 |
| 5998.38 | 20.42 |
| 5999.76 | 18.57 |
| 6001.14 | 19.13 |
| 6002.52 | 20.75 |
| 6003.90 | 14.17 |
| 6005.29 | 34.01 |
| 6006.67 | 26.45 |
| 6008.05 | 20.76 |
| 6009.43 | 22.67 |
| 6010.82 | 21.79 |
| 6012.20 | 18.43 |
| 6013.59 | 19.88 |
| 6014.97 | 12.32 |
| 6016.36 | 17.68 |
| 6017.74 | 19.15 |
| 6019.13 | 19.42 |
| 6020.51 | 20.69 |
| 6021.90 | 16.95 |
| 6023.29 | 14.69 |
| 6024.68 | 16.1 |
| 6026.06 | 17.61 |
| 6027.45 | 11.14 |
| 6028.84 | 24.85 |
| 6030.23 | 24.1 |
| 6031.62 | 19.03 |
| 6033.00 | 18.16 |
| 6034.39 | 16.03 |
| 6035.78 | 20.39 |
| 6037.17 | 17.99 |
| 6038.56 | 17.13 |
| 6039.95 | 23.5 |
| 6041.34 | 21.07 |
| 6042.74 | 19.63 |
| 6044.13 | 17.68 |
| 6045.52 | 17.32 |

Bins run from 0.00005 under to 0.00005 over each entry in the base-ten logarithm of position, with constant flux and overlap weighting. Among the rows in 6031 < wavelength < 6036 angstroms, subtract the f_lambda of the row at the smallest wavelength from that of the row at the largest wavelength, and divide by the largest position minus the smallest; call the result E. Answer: 0.3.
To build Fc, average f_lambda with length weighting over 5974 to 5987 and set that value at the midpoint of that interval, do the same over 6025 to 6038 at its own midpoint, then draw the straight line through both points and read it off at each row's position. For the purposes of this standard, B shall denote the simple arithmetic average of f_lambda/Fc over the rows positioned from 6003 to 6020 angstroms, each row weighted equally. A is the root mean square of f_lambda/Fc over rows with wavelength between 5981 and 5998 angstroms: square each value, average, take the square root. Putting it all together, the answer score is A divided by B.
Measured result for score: 0.95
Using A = 1.01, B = 1.06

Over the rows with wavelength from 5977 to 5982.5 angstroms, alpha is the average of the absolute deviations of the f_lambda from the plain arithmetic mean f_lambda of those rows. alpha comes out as 1.5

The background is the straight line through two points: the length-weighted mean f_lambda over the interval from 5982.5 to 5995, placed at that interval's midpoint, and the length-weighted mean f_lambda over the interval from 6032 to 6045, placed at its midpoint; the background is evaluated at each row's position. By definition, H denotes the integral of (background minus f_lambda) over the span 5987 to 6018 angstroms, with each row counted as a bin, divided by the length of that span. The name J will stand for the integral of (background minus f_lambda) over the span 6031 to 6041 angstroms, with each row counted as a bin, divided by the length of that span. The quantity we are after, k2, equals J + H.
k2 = -0.53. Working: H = -0.6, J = 0.1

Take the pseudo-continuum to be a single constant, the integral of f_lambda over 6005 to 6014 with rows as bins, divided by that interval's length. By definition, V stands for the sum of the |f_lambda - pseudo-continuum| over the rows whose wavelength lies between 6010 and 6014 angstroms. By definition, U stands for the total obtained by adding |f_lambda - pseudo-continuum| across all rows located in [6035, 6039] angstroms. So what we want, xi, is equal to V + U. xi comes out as 22.8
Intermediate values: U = 14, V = 9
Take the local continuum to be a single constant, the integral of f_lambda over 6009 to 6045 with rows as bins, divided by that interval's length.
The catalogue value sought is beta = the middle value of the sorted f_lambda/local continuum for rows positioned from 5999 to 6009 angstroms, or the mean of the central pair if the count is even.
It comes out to 1.11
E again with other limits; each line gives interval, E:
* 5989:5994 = 2.4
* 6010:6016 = -2.3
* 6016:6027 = 0.0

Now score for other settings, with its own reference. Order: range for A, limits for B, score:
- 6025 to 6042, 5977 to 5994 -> 1.08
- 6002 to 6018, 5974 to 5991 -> 1.12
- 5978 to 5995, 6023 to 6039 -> 1.05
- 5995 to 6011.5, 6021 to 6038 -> 1.17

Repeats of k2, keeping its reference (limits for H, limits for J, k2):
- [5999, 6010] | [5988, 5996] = -1.27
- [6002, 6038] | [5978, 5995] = -0.76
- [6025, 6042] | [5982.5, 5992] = 0.03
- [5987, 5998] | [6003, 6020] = -0.77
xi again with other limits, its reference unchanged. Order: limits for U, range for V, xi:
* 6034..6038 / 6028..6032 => 21.7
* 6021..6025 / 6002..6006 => 43.6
